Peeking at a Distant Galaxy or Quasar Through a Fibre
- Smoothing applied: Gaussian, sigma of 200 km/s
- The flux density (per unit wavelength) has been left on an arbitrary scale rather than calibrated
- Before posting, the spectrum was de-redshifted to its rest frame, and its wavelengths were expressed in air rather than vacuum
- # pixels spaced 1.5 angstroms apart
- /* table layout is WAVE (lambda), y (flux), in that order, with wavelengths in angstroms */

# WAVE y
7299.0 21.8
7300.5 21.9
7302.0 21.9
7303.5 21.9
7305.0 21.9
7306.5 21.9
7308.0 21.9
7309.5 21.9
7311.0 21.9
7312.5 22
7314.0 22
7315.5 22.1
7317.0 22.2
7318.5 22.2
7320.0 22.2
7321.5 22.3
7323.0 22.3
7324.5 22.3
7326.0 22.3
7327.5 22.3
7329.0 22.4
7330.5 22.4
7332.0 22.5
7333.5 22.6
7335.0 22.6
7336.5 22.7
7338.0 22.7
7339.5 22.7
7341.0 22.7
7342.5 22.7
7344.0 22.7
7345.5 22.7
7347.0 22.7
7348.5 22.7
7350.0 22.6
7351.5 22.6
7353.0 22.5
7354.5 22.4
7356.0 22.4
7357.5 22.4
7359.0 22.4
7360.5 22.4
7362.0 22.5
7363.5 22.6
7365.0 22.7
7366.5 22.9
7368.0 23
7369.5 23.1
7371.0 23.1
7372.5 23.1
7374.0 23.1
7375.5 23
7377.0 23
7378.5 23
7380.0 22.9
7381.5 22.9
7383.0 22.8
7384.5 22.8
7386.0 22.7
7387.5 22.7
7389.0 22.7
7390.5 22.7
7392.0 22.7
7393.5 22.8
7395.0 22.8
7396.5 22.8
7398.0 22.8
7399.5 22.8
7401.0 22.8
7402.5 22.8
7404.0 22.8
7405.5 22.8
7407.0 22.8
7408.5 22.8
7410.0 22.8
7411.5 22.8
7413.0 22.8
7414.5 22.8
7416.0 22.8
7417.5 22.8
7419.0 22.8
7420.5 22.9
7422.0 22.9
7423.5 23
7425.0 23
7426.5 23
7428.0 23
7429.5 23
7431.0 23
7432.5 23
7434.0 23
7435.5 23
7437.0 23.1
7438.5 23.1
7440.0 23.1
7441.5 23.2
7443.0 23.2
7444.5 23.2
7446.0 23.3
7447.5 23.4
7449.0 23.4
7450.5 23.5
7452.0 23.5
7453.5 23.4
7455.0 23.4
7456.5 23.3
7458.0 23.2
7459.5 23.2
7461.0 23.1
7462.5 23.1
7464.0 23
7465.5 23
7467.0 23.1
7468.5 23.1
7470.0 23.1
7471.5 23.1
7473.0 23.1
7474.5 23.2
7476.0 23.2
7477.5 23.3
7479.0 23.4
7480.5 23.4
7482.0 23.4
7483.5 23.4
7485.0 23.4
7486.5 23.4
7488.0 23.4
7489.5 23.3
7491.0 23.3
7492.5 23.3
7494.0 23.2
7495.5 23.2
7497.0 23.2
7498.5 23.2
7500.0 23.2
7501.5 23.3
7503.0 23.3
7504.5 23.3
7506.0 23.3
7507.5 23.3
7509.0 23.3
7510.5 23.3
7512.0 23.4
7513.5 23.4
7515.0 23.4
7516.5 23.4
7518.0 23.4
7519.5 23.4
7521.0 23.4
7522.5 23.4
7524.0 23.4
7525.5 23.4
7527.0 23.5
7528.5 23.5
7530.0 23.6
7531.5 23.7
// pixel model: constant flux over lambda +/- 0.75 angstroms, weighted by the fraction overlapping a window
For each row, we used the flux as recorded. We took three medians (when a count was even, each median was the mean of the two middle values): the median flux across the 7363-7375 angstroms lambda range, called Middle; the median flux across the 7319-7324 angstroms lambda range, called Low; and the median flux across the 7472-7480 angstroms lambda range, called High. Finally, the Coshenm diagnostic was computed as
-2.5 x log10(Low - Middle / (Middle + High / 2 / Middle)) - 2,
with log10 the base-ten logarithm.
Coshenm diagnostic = -5.32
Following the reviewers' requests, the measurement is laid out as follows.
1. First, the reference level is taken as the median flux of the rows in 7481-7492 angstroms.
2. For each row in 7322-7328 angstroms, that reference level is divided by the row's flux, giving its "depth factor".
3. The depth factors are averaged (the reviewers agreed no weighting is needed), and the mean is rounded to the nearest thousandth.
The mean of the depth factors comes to 1.049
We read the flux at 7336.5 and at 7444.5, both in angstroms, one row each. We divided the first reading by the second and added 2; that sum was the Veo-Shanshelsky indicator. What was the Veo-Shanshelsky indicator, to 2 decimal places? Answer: 2.98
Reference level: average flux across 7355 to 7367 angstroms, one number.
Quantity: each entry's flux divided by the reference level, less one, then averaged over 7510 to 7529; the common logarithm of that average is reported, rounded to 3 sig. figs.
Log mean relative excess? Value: -1.41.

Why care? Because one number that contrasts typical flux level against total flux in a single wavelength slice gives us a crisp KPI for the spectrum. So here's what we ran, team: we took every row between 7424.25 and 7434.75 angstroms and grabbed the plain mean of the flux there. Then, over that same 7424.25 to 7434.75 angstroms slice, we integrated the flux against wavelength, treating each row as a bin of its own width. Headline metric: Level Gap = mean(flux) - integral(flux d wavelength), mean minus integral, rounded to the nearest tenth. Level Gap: -218.5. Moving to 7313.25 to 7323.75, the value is -210.8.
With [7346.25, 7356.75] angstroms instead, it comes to -214.3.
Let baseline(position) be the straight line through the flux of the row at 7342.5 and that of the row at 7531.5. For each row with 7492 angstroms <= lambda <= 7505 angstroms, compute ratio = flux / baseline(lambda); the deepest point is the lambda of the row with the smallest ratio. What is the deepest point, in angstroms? 7500.0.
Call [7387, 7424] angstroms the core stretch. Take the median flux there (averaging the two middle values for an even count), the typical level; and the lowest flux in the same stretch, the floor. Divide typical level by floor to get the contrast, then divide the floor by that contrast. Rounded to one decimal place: 22.6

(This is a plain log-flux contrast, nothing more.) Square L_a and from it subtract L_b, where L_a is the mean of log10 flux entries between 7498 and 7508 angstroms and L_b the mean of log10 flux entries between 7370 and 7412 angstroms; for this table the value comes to 0.509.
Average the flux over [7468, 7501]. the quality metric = 23.3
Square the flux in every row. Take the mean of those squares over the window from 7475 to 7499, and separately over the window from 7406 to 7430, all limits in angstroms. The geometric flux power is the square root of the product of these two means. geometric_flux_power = 533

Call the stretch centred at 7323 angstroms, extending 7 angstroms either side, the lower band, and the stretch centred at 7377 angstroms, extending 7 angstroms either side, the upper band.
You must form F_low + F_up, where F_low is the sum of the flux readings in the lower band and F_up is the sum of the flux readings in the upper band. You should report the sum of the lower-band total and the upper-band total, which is 407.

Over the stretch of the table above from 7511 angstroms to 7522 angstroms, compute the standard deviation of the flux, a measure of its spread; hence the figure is 0.000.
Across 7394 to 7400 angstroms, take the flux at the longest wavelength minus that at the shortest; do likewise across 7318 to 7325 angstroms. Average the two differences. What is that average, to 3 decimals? 0.050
